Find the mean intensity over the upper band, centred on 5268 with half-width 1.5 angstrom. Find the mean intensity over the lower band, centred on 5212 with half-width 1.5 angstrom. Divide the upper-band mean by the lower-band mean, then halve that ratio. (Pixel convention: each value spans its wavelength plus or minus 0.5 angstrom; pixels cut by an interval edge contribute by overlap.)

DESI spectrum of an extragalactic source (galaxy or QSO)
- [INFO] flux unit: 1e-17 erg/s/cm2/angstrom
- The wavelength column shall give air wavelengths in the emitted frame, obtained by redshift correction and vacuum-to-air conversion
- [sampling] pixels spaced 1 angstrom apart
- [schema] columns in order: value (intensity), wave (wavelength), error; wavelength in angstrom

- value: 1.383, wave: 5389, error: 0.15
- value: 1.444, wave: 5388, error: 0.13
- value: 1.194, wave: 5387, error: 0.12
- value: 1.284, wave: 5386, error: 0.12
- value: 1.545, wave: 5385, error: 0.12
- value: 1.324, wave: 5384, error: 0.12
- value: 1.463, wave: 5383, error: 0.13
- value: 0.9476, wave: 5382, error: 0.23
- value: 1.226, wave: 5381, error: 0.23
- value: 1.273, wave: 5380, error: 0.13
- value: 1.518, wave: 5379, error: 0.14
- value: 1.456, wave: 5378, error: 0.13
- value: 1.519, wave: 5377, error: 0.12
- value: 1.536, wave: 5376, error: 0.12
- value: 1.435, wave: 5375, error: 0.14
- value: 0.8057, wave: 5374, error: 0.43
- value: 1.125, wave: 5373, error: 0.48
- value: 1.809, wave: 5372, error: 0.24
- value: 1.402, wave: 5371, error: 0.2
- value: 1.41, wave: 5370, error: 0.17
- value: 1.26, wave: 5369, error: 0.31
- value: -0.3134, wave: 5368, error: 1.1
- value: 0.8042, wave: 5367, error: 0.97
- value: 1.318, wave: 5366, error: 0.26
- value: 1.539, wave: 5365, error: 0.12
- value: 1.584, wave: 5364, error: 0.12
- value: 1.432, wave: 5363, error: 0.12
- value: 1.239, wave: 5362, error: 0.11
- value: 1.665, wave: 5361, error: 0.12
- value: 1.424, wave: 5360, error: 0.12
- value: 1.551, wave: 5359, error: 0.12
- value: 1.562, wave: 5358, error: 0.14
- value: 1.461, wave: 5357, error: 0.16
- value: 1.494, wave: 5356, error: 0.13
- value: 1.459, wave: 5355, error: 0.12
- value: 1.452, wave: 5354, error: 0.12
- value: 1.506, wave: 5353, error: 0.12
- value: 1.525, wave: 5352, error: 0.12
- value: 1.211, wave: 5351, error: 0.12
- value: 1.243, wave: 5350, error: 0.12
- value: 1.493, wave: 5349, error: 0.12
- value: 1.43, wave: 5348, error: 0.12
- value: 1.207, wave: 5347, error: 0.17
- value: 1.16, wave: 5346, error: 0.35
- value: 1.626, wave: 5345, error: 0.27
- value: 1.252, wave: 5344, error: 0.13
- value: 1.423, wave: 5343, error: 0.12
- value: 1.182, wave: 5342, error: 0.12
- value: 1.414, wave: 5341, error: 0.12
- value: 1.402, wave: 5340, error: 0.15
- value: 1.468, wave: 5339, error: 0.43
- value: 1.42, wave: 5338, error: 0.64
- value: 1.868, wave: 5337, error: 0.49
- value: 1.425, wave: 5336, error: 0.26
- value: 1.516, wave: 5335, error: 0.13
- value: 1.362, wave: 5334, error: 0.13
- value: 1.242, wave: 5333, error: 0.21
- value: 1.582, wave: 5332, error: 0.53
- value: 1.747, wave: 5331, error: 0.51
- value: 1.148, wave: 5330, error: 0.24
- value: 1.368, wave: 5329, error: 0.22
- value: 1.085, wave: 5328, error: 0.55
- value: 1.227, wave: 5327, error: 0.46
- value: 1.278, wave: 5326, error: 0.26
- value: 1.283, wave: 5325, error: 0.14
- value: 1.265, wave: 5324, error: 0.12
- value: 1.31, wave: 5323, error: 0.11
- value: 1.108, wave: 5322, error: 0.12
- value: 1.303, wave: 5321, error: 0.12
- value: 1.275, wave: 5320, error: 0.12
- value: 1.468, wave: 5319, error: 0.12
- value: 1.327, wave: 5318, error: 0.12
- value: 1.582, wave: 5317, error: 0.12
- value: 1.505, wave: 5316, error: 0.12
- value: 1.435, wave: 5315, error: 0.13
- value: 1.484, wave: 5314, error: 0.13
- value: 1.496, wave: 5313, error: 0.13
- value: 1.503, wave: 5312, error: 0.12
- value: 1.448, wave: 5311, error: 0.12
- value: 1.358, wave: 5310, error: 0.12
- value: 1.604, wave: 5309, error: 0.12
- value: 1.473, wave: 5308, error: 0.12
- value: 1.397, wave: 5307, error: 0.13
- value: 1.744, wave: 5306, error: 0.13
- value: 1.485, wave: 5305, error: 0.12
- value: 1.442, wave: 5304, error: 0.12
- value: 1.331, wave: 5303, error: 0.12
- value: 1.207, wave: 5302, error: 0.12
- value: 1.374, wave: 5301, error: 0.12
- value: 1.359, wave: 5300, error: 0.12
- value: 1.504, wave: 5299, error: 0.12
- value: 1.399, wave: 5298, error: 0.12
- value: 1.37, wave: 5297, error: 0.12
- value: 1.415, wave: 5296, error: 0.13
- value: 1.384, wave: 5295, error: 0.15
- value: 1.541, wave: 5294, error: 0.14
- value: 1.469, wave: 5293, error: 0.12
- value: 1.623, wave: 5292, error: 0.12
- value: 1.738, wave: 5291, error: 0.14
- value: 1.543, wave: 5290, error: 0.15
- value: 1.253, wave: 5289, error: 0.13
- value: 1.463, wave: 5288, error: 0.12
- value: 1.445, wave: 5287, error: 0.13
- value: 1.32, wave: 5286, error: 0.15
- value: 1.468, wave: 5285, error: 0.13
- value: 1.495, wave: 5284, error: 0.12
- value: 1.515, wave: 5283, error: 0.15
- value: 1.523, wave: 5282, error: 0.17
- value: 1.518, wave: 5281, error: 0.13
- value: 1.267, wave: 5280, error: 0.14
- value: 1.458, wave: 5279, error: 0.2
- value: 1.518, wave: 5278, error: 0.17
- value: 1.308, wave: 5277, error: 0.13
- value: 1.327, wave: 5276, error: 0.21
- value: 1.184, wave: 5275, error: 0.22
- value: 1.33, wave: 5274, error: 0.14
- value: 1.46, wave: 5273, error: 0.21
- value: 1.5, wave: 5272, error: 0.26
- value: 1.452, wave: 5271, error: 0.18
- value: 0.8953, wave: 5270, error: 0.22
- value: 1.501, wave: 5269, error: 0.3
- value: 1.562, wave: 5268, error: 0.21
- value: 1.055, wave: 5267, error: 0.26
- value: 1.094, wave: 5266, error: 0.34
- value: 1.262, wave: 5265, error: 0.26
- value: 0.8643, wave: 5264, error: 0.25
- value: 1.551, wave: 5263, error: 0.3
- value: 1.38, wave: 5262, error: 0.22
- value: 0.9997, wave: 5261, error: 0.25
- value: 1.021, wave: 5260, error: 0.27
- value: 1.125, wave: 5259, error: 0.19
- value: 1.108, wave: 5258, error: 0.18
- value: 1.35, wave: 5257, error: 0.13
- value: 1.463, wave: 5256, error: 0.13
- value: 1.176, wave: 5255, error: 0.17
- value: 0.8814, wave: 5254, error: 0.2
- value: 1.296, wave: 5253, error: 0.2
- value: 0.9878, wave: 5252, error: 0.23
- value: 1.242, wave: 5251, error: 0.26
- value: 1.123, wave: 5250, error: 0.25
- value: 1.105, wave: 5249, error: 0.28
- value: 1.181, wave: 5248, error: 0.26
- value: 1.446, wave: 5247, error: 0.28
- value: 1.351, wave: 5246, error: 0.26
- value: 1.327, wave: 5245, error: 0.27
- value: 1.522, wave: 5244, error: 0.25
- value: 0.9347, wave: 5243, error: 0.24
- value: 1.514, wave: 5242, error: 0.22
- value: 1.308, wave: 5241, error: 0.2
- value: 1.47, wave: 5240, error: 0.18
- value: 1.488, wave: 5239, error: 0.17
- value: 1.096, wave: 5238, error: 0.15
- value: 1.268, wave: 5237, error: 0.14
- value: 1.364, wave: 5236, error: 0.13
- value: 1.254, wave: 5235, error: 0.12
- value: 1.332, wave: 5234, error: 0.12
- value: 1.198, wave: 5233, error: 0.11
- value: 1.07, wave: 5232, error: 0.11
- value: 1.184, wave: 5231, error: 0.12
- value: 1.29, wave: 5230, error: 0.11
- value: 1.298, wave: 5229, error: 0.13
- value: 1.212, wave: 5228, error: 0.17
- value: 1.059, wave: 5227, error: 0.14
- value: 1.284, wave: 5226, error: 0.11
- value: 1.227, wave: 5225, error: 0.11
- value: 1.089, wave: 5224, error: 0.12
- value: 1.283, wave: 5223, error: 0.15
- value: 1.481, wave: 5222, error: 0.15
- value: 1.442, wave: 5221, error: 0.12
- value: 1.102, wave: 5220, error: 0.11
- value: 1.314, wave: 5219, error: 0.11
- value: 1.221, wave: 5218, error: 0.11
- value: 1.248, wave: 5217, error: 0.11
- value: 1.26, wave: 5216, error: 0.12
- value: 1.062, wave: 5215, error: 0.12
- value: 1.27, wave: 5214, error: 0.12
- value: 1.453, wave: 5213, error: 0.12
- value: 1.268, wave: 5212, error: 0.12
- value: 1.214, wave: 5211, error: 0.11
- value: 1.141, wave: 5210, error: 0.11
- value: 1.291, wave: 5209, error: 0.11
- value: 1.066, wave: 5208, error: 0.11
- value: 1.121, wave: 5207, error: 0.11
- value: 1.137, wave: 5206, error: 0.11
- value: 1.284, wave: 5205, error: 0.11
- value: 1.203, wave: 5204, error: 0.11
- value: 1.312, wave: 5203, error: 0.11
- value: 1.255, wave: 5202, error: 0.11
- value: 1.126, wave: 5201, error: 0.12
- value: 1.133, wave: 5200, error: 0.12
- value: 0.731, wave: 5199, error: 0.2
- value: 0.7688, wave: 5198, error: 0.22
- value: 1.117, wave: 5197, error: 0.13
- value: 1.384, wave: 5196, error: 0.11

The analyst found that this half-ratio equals 0.52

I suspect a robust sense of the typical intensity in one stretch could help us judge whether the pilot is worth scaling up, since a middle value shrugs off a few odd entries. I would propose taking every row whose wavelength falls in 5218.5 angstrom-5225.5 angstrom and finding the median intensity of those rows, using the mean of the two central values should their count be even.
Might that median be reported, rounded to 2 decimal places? 1.28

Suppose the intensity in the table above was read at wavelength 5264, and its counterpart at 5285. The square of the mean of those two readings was 1.4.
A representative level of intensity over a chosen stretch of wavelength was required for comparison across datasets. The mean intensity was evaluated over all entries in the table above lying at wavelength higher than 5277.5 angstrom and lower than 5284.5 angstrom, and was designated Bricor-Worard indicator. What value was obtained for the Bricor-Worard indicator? 1.47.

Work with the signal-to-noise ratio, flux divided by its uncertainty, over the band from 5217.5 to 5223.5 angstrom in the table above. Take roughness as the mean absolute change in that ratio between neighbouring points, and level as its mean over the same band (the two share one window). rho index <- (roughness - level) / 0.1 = -89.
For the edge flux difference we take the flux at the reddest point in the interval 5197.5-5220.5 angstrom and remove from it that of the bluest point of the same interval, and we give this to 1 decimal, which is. 0.3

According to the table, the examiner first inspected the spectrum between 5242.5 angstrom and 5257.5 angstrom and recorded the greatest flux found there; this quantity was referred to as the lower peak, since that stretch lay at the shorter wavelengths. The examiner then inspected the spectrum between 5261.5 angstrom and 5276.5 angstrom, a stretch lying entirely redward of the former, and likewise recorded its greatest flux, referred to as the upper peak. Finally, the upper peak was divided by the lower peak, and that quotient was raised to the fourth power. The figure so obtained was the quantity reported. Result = 1.1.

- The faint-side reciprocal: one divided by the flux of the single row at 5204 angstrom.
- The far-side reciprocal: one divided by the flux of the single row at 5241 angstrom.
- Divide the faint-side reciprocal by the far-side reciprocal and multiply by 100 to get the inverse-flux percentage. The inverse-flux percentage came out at 109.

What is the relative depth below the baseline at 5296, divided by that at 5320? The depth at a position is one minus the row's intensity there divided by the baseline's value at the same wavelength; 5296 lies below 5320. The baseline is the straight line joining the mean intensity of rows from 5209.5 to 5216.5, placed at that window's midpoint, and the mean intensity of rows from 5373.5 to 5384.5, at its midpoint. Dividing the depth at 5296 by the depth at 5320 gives -9.2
